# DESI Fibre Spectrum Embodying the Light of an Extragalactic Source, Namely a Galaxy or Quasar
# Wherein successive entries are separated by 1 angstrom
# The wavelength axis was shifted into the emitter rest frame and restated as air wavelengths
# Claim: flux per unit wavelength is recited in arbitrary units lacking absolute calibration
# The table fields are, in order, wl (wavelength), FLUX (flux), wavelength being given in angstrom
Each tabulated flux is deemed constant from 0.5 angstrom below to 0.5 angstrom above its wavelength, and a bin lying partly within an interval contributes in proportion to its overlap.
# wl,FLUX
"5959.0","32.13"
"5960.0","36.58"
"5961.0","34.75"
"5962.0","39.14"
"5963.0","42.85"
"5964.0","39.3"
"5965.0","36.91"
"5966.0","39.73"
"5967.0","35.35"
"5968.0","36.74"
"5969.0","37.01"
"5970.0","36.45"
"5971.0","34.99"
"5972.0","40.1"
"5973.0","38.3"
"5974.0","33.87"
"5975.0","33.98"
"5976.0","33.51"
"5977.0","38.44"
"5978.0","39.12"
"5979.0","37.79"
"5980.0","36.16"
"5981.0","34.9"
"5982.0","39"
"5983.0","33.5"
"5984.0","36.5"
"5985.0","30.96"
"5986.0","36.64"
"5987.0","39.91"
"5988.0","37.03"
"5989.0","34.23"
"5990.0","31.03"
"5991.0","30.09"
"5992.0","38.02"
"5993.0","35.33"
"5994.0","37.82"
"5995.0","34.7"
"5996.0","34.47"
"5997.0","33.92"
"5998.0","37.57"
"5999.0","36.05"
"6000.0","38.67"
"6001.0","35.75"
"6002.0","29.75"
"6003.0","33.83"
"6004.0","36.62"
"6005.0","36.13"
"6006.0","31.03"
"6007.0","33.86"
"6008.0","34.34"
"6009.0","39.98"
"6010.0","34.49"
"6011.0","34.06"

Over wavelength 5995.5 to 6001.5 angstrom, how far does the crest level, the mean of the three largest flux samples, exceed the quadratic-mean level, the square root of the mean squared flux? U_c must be 1.3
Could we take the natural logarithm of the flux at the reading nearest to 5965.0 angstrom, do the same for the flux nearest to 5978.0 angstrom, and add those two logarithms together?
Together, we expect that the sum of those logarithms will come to 7.28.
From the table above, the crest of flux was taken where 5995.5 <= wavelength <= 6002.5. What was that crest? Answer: 38.67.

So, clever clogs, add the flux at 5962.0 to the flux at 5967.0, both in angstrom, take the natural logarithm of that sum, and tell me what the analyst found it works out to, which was 4.31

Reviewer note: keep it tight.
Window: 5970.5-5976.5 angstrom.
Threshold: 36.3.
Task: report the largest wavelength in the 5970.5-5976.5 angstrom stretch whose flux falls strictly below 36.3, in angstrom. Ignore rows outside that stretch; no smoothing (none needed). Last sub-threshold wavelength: 5976.0 angstrom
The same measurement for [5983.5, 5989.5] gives 5989.0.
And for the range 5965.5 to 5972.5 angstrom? 5971.0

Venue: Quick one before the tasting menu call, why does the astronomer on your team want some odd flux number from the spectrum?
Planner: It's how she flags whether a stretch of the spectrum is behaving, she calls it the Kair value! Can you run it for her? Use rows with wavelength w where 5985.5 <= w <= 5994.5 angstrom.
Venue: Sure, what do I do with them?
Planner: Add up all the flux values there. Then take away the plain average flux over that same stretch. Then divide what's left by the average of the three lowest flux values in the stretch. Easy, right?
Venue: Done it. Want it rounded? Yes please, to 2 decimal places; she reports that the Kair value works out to 8.95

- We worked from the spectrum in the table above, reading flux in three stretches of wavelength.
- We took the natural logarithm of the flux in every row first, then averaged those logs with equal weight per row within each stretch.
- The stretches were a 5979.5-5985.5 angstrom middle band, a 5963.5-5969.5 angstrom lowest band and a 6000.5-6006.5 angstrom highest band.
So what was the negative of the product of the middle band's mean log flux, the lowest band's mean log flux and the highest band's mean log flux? -45.4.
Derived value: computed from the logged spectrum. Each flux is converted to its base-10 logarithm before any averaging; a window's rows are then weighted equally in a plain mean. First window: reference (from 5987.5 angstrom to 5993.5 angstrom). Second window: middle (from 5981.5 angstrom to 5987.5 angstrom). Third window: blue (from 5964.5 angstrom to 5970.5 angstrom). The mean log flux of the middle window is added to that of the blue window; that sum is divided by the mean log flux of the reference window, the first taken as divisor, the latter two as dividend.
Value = 2.04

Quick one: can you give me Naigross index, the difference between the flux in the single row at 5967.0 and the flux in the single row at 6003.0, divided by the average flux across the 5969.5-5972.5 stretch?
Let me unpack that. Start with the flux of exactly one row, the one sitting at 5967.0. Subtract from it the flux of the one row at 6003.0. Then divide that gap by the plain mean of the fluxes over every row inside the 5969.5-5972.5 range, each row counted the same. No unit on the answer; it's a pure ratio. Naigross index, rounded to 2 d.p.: 0.04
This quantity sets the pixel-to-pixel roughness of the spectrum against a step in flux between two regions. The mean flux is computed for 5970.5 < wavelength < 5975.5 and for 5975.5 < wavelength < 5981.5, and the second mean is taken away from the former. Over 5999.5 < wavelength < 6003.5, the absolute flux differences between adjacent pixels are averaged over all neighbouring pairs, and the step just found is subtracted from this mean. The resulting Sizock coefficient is 4.7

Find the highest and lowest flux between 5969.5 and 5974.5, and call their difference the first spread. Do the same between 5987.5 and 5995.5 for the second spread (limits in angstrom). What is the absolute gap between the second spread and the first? 1.7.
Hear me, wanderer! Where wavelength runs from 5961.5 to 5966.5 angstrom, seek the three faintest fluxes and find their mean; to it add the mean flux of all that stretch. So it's 78.0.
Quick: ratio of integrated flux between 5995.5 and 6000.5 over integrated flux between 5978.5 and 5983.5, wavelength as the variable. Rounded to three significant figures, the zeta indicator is 0.996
